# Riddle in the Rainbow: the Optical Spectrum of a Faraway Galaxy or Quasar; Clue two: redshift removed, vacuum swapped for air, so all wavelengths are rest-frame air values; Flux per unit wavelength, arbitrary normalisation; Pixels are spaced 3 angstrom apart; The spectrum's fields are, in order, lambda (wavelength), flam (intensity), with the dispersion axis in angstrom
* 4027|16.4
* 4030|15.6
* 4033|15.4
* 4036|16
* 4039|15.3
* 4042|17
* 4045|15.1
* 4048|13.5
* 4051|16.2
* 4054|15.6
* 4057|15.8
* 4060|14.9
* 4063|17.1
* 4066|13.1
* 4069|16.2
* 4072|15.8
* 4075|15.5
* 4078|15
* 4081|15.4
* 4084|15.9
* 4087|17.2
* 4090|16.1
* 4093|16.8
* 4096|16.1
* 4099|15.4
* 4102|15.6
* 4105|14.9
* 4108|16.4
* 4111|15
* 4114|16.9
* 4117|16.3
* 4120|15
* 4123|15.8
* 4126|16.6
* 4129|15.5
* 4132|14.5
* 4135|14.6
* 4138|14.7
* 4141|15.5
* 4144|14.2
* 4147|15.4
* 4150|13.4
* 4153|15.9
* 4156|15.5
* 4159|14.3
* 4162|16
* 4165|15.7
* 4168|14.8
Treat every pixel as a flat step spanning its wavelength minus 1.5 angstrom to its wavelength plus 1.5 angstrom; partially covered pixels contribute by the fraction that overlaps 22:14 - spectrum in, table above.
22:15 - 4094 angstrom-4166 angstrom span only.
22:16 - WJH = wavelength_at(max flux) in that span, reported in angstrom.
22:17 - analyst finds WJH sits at 4114 angstrom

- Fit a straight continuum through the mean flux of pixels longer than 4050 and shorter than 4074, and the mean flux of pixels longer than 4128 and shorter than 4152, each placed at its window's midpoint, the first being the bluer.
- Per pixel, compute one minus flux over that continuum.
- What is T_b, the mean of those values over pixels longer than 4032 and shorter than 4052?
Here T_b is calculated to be 0.019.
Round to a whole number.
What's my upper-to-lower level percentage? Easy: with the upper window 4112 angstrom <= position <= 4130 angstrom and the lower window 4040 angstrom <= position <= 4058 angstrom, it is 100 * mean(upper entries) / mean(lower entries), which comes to 103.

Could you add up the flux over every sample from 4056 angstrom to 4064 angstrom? 48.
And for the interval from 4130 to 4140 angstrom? 44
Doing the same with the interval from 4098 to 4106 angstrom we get 46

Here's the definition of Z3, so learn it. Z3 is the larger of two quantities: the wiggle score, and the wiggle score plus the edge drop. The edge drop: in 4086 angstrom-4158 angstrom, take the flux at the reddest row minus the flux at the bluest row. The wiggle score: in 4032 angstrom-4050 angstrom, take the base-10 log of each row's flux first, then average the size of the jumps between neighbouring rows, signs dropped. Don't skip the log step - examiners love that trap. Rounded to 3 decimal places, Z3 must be 0.036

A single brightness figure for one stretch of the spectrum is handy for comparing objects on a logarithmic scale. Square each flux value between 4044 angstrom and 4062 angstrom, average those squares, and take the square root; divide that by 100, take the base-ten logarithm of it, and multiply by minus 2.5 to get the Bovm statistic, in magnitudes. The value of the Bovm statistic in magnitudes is 2.04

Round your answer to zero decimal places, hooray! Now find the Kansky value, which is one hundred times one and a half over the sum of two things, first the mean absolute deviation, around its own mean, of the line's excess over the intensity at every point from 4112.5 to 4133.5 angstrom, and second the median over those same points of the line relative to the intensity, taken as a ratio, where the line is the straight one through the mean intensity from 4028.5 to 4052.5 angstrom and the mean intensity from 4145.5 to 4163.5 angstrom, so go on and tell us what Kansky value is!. 92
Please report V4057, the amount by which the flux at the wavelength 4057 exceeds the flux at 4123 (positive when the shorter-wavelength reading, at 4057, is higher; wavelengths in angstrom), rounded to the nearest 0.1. 0.0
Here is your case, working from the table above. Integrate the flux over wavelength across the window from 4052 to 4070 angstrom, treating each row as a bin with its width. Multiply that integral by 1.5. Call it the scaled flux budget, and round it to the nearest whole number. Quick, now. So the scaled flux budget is 417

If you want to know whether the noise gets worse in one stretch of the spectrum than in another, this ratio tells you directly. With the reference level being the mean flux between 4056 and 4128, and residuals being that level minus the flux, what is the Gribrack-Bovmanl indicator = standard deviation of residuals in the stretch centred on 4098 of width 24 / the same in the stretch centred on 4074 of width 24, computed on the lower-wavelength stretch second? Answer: 0.65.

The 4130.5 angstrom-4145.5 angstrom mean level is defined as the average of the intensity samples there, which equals 14.7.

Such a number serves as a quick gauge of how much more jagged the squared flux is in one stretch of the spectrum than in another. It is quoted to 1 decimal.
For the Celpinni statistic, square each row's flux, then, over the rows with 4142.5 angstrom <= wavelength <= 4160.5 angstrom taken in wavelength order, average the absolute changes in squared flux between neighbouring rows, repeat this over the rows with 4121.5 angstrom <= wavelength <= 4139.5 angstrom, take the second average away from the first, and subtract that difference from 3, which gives -20.5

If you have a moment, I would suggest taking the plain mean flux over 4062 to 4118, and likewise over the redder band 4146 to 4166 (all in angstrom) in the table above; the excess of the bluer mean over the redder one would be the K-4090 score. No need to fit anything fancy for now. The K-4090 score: 0.7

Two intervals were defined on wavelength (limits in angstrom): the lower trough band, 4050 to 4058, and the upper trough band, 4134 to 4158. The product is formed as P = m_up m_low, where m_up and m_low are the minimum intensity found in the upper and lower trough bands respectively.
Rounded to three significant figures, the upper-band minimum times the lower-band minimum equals 209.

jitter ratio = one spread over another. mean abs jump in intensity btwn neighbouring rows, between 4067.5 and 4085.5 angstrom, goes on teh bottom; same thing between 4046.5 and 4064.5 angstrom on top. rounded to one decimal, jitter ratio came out 3.1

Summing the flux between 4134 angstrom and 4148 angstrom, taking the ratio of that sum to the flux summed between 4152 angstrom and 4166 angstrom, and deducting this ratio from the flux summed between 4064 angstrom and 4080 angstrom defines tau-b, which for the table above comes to 75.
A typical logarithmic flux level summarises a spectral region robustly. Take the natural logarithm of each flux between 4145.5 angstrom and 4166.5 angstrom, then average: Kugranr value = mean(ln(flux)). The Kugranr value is 2.72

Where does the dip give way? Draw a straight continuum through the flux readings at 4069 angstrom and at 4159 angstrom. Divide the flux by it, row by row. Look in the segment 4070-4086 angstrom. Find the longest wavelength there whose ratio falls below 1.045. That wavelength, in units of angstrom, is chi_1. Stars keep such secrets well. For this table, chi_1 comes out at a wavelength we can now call 4084 angstrom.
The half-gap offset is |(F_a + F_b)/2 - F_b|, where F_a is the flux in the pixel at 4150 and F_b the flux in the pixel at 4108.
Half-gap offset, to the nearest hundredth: 1.50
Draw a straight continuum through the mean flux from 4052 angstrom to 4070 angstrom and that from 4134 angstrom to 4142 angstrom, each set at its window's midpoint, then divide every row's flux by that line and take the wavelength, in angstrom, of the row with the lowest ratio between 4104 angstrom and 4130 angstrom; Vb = 4105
